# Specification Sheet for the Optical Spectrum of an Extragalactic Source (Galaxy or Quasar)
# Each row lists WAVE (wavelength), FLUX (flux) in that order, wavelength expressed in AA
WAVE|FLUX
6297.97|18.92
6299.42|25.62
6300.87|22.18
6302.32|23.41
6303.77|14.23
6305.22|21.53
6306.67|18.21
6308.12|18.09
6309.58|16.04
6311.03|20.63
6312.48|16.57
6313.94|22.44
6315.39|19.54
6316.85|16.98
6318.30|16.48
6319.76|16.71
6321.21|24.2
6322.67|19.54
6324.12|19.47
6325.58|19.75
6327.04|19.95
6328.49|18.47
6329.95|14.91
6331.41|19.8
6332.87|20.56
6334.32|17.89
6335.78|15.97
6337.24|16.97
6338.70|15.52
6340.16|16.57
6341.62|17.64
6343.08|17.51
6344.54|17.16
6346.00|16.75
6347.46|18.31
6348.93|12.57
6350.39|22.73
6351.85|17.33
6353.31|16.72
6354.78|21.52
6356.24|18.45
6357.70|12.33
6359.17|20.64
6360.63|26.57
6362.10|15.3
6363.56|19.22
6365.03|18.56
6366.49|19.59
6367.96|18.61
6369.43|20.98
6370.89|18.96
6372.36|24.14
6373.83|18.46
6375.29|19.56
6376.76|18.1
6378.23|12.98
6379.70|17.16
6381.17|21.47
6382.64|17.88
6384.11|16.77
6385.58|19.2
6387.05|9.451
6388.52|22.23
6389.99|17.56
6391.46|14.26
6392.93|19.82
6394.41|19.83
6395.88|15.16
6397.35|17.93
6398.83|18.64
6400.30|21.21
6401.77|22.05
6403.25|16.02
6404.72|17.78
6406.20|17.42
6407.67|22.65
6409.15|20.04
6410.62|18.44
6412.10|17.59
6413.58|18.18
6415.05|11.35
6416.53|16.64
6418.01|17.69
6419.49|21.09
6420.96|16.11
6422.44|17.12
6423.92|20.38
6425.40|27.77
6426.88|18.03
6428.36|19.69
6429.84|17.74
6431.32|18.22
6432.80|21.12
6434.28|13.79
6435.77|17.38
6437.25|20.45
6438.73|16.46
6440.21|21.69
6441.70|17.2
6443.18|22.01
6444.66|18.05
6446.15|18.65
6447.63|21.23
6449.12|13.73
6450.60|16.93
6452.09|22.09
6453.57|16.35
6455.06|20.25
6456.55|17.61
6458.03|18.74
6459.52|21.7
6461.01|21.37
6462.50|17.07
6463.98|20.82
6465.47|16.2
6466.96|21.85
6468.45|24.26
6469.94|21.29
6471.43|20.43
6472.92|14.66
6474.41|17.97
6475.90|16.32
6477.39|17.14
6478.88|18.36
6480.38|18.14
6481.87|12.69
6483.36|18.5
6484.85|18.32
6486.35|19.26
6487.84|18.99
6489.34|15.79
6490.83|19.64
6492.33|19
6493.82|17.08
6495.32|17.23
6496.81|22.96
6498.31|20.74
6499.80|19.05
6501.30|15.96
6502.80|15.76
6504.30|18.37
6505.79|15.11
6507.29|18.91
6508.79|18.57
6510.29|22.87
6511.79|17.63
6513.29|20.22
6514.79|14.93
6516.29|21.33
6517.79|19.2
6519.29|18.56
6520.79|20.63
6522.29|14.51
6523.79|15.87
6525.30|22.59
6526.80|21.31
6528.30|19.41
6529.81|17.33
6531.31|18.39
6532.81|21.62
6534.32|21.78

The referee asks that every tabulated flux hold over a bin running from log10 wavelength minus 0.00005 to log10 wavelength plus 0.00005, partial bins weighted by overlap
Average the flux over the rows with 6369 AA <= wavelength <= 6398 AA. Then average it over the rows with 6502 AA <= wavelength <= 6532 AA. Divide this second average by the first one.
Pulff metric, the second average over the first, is 1.03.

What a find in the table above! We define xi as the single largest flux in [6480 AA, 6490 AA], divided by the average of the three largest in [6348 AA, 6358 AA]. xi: 0.92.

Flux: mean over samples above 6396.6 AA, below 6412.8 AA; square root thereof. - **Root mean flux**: 4.37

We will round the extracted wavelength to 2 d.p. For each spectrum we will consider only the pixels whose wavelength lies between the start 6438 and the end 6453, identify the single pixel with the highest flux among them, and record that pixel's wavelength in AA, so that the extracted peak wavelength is 6452.09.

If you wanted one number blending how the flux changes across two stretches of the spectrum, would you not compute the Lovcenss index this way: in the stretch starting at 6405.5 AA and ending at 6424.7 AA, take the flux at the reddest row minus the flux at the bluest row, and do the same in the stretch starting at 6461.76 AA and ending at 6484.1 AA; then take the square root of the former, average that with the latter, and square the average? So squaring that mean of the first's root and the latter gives 2.5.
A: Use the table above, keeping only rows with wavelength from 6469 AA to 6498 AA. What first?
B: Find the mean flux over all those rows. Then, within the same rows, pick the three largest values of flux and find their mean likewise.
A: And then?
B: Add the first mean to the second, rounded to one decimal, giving 39.7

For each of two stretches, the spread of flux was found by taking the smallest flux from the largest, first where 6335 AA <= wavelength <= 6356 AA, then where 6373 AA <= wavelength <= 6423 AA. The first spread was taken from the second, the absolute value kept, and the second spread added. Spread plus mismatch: 16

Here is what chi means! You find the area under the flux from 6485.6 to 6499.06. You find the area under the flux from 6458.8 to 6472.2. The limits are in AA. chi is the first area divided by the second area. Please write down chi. 0.93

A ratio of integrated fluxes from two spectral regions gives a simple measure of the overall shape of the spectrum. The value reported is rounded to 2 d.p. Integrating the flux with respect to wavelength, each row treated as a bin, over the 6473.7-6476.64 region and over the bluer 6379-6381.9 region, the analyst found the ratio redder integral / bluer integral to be 0.90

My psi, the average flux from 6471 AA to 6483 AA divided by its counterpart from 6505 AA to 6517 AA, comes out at 0.91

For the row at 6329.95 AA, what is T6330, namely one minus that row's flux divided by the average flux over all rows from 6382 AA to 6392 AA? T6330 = 0.11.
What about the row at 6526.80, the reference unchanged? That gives -0.27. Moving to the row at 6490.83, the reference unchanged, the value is -0.17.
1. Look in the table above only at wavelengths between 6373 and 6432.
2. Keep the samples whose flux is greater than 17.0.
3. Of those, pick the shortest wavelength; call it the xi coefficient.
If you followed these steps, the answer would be 6373.83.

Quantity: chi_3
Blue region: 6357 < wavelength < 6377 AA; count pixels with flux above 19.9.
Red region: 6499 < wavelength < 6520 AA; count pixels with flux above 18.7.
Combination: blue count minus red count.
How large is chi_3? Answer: -2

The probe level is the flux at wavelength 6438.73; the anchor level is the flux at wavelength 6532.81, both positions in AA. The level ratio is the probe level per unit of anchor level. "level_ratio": 0.76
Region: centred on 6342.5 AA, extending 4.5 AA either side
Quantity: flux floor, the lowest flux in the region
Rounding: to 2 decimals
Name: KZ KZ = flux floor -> 15.52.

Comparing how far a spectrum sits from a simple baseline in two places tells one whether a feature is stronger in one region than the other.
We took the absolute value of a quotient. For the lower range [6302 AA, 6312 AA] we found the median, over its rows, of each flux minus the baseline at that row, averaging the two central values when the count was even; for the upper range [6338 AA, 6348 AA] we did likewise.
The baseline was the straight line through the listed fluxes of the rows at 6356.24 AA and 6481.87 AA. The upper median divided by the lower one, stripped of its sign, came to 0.7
